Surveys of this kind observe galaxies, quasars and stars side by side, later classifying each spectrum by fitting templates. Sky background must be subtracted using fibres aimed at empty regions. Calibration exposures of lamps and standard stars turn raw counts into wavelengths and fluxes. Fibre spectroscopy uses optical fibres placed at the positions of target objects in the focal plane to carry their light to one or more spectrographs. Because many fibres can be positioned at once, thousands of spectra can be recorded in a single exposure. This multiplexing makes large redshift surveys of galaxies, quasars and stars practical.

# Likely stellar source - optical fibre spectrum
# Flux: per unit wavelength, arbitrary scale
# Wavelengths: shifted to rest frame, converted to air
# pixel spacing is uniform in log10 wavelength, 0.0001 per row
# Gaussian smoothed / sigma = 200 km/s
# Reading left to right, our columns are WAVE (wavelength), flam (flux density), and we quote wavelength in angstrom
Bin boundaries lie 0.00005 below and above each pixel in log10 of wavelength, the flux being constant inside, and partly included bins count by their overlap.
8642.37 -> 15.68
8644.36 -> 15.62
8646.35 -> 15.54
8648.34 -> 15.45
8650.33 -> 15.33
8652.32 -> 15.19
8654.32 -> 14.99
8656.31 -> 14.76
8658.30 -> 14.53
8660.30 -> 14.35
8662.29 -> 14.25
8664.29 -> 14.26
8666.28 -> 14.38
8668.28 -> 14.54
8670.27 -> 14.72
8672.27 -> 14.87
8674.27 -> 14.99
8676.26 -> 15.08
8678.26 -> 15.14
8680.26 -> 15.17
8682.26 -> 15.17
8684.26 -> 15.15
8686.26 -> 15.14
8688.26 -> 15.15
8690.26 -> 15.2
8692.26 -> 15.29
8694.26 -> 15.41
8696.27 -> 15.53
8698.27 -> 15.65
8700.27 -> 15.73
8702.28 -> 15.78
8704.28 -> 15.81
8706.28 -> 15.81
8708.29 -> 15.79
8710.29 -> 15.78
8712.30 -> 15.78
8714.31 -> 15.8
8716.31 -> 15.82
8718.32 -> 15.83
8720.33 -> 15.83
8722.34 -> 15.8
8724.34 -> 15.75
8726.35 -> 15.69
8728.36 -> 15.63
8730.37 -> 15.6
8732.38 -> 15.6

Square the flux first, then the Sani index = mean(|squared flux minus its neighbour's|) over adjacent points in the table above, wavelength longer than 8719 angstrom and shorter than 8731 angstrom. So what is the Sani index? 1.4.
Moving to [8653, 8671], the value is 4.4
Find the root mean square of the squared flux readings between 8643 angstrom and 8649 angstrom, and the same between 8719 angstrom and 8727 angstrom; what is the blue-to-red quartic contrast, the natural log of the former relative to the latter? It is -0.029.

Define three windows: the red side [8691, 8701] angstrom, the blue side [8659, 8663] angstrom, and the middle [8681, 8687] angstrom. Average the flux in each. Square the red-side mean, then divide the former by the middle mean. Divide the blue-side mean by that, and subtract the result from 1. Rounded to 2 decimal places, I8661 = 0.10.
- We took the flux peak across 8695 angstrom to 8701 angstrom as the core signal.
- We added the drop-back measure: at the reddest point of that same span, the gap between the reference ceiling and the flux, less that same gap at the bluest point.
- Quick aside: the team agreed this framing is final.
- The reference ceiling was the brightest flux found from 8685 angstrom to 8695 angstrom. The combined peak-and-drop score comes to 15.5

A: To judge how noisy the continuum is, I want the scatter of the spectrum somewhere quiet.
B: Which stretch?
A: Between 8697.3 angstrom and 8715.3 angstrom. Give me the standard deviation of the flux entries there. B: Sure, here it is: 0.05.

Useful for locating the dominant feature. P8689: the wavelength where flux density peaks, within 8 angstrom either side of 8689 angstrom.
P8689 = 8696.27 angstrom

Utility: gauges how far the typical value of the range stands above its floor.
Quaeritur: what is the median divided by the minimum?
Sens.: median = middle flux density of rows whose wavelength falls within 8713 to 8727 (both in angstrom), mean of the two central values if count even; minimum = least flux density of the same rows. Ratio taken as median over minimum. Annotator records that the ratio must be 1.01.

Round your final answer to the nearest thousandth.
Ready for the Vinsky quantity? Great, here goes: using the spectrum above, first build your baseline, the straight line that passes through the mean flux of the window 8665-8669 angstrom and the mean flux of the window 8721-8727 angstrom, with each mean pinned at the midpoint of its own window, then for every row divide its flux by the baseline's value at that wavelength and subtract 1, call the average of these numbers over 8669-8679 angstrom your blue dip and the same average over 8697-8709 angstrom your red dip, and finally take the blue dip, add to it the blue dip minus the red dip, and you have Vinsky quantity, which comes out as 0.015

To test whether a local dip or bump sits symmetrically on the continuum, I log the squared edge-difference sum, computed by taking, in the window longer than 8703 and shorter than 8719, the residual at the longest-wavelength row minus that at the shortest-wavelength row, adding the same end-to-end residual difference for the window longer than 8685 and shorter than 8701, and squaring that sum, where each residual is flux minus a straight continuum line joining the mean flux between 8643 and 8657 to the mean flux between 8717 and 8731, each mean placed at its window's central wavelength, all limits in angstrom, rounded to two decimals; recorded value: 0.19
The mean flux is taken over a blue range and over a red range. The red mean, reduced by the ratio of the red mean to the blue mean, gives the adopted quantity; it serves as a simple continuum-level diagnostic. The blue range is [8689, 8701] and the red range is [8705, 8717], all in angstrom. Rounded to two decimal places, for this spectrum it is 14.78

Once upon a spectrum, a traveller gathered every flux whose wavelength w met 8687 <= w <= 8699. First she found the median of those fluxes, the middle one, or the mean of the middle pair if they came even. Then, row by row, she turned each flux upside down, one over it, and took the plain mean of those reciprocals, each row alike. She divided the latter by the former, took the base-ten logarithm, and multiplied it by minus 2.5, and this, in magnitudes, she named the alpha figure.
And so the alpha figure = 5.93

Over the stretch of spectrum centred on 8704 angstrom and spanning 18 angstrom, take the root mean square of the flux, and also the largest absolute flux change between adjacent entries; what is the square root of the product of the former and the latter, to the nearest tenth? 1.4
